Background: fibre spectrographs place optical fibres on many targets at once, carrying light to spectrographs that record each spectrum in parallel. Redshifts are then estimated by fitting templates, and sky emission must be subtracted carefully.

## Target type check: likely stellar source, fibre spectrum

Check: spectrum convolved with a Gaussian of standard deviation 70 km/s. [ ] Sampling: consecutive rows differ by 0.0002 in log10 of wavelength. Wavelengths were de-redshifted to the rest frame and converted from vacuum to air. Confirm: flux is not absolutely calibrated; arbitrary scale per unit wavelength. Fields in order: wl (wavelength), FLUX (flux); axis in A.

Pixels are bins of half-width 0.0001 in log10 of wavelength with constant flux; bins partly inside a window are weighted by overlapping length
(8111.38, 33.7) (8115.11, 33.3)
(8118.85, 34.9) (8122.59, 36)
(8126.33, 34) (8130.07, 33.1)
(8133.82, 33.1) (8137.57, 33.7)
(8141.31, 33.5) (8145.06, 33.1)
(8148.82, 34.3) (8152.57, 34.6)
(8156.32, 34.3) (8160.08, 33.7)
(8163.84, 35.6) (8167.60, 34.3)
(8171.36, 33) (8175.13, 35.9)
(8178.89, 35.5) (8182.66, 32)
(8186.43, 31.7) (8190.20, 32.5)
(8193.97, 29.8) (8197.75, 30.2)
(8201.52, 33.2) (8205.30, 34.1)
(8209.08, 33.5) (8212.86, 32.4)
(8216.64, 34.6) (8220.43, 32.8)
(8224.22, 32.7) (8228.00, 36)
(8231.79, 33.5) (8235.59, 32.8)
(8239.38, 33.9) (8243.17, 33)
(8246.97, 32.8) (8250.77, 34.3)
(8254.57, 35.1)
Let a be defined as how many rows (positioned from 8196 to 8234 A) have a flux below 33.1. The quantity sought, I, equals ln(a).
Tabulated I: 1.39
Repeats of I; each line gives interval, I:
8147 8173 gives 0.00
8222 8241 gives 0.69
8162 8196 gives 1.61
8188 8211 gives 1.10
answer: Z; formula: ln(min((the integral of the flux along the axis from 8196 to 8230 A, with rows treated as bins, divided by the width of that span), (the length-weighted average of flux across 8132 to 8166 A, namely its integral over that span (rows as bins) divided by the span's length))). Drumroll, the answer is 3.51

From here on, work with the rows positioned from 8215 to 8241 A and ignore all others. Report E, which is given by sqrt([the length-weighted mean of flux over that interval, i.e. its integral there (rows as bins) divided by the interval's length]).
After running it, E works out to 5.81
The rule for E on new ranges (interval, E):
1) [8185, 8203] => 5.61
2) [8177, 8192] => 5.74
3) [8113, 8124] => 5.89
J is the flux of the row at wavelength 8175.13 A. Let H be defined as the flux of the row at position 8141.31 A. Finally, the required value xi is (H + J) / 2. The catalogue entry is 34.7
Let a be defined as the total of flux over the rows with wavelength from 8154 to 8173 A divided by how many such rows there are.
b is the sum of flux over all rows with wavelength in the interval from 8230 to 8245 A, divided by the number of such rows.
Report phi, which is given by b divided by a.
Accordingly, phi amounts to 0.97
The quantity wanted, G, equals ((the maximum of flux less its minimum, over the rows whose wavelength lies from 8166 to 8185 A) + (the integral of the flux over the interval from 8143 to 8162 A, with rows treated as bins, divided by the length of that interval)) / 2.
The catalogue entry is 18.9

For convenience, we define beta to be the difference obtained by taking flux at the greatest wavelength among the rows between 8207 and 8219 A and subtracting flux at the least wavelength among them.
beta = 1.1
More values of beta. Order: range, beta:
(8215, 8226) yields -1.9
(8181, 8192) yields 0.5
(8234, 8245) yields 0.2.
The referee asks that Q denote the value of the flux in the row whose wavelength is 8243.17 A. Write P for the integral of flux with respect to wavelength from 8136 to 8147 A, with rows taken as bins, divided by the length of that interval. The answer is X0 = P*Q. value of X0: 1103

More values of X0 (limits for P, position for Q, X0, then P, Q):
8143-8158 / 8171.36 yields 1124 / 34.1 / 33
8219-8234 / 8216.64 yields 1168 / 33.8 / 34.6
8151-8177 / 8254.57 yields 1210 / 34.5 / 35.1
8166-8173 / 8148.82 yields 1154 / 33.7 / 34.3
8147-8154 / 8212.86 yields 1116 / 34.5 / 32.4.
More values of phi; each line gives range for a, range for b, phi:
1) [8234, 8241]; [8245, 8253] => 1.01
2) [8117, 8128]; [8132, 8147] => 0.95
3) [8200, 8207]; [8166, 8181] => 1.03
